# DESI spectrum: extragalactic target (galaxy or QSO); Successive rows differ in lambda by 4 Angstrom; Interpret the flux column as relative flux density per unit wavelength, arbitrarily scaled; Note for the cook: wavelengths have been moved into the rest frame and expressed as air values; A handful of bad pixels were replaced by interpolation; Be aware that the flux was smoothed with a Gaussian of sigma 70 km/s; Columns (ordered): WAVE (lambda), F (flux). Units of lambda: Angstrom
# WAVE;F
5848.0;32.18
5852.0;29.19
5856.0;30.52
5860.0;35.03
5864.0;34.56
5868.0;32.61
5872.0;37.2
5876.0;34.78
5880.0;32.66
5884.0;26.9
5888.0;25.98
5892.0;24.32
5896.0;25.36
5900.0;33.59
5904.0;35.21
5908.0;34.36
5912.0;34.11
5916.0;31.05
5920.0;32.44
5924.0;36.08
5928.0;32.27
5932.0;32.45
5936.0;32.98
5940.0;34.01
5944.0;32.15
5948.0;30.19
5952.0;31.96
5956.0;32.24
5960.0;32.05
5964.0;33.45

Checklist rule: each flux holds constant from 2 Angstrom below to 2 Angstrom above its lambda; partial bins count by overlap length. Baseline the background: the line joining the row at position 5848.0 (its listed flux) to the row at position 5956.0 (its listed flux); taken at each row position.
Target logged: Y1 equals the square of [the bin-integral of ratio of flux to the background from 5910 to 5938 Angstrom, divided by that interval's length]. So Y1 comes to 1.05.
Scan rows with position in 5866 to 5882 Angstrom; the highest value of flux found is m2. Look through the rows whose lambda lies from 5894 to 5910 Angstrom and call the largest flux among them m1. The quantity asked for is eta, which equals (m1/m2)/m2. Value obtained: 0.025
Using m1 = 35.21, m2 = 37.2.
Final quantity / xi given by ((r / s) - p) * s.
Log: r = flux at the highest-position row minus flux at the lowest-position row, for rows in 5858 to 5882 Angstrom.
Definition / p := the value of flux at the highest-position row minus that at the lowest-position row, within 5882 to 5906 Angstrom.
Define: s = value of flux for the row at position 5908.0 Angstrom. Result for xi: -288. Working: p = 8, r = -2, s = 34.36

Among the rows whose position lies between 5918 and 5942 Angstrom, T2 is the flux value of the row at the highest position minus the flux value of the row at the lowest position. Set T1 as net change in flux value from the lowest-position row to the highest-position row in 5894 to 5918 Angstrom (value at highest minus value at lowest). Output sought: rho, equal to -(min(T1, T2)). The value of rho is -1.6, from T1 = 5.7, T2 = 1.6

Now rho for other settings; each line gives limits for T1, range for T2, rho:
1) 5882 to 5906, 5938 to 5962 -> 2.0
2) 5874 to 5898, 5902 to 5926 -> 9.4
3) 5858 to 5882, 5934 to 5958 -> 2.4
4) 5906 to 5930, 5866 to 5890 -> 6.6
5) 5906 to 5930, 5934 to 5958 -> 2.1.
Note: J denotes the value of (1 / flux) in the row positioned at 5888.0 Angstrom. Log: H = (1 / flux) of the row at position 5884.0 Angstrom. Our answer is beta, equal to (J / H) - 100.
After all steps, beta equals -99.0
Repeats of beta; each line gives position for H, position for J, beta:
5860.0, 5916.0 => -98.9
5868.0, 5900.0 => -99.0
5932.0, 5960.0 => -99.0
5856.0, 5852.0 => -99.0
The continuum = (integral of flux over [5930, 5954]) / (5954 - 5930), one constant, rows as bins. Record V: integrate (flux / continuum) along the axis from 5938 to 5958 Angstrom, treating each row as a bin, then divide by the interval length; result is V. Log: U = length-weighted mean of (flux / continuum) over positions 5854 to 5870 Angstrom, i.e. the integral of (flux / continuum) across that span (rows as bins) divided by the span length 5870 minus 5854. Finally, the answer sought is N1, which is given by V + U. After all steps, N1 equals 2.02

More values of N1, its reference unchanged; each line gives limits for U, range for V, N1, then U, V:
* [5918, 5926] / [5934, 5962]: 2.06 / 1.061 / 1.00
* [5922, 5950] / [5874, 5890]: 1.95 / 1.018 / 0.93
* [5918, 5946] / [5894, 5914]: 2.04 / 1.028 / 1.01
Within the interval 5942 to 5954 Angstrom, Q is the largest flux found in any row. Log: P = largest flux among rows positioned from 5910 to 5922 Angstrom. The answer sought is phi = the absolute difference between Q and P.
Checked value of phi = 2.0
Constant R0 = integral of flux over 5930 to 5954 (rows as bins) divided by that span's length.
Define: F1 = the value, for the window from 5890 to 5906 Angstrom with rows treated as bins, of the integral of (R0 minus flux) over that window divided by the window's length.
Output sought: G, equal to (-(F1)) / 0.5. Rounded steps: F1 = 3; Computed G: -5.3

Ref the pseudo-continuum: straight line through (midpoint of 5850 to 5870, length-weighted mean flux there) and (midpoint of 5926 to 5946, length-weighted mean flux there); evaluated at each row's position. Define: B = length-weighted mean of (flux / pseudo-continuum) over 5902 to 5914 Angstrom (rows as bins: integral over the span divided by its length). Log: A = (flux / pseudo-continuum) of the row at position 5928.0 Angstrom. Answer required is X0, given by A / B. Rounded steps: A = 0.99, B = 1.06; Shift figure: 0.93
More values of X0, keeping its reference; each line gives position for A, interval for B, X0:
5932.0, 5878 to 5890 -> 1.13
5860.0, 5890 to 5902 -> 1.27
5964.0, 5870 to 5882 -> 0.95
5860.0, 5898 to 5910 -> 1.03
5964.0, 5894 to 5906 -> 1.06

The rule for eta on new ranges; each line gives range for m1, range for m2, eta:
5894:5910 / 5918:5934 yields 0.027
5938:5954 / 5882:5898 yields 0.047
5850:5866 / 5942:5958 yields 0.034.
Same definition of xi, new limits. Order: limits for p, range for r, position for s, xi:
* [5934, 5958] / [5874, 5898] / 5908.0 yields 16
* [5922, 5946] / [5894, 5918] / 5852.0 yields 120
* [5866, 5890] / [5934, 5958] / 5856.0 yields 202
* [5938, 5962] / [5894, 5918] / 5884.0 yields 58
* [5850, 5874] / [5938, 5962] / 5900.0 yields -271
